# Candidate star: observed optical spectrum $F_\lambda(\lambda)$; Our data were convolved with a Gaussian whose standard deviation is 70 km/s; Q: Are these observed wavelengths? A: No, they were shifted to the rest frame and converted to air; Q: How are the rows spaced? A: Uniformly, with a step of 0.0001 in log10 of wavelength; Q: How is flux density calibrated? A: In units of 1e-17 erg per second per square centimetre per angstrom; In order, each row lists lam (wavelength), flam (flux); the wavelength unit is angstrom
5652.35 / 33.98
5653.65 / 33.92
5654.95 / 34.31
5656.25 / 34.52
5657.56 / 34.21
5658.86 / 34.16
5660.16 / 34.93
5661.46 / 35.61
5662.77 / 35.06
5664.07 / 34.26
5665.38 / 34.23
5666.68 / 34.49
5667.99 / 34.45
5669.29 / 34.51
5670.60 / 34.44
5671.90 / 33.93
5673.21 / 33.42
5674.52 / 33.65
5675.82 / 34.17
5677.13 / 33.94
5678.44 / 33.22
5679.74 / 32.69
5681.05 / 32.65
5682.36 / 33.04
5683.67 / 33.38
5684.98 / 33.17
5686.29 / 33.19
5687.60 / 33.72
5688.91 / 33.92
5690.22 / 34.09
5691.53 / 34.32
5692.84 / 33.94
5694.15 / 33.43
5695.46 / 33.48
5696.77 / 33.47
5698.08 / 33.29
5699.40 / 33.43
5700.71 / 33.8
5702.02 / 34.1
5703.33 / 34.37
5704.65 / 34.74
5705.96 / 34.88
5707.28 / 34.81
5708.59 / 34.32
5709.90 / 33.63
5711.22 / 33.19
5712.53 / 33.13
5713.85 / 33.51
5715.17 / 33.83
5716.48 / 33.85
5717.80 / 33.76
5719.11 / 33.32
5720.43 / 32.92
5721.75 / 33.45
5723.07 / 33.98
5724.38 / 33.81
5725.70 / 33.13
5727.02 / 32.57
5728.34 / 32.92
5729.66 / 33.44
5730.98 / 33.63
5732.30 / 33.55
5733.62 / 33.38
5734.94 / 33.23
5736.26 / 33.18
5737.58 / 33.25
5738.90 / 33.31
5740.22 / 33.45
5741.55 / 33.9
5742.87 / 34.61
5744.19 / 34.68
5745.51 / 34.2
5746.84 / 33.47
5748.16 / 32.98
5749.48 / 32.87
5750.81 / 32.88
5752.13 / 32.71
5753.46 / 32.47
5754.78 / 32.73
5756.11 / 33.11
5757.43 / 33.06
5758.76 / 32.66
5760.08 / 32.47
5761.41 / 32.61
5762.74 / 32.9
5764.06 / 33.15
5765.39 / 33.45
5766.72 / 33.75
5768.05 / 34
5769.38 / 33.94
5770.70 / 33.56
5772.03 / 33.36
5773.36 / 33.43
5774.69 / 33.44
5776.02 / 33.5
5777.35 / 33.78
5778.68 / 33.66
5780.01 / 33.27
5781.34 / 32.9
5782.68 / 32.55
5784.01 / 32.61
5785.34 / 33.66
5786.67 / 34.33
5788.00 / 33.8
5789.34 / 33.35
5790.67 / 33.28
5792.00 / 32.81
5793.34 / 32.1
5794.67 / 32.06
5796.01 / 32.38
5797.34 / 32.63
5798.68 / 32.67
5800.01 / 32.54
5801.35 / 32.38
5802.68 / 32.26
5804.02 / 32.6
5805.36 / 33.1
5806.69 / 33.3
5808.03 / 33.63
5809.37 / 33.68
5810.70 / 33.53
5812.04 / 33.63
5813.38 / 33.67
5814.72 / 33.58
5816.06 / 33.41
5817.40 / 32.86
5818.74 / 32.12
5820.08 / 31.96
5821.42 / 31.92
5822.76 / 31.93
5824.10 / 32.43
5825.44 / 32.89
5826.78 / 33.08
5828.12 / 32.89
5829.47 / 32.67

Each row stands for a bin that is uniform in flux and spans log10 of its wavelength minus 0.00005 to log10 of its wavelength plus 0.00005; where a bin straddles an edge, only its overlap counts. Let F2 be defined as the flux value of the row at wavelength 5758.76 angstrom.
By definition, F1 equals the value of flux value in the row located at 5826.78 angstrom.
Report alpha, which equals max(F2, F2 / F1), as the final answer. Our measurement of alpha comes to 32.7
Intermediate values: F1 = 33.08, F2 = 32.66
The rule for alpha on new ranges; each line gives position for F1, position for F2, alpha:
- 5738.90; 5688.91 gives 33.9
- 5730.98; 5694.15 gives 33.4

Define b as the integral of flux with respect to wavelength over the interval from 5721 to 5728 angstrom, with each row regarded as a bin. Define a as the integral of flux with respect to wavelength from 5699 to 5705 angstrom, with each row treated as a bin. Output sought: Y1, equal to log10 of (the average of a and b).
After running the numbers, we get 2.34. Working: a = 205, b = 233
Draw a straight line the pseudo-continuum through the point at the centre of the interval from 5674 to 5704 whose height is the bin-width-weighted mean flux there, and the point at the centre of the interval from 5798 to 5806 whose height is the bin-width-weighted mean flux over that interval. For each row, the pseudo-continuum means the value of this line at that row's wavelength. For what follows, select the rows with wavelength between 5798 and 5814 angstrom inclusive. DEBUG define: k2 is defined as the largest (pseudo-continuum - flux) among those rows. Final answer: 0.3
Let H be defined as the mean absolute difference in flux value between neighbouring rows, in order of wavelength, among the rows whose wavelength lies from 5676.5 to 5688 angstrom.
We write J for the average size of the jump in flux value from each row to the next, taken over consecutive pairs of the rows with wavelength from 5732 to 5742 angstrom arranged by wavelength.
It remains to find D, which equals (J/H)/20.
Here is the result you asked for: 0.02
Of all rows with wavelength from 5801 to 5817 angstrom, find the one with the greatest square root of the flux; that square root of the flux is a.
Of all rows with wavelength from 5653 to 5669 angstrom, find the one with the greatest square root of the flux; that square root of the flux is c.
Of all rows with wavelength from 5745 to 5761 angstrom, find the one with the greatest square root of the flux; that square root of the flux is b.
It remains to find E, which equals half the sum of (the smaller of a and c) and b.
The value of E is 5.83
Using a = 5.80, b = 5.85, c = 5.97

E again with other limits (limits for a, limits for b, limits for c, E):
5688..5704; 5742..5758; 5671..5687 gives 5.87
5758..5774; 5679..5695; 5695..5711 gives 5.84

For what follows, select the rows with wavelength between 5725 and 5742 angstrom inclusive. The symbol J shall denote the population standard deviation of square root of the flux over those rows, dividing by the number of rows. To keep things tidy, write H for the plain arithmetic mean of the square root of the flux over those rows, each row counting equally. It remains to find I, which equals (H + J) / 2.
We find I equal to 2.90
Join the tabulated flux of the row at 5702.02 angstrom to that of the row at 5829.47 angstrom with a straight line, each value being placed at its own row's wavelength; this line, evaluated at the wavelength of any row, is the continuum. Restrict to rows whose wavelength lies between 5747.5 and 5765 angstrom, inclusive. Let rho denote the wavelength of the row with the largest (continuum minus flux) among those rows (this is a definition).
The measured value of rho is 5753.46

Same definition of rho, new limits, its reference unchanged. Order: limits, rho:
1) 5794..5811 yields 5794.67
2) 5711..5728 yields 5727.02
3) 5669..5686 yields 5681.05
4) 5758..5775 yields 5760.08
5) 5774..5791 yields 5782.68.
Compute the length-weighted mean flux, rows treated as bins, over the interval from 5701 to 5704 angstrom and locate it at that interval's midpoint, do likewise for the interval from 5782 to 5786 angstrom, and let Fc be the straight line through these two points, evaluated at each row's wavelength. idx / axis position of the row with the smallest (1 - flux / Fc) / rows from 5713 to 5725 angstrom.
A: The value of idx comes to 5723.07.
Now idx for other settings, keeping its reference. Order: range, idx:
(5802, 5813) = 5809.37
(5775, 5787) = 5786.67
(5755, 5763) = 5756.11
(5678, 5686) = 5683.67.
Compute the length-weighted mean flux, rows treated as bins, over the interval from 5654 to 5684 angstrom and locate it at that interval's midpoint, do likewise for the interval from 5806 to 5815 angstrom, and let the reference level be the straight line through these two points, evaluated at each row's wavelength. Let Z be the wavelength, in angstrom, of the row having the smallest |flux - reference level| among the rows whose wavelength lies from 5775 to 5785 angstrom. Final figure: 5778.68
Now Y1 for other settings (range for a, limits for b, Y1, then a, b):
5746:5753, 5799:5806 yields 2.36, 231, 228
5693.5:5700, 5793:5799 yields 2.31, 217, 194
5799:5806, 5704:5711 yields 2.37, 228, 241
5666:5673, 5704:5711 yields 2.38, 240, 241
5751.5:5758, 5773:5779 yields 2.32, 213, 201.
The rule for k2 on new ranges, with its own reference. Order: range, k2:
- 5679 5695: 1.0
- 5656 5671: -0.3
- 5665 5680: 1.0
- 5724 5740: 0.7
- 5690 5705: 0.2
